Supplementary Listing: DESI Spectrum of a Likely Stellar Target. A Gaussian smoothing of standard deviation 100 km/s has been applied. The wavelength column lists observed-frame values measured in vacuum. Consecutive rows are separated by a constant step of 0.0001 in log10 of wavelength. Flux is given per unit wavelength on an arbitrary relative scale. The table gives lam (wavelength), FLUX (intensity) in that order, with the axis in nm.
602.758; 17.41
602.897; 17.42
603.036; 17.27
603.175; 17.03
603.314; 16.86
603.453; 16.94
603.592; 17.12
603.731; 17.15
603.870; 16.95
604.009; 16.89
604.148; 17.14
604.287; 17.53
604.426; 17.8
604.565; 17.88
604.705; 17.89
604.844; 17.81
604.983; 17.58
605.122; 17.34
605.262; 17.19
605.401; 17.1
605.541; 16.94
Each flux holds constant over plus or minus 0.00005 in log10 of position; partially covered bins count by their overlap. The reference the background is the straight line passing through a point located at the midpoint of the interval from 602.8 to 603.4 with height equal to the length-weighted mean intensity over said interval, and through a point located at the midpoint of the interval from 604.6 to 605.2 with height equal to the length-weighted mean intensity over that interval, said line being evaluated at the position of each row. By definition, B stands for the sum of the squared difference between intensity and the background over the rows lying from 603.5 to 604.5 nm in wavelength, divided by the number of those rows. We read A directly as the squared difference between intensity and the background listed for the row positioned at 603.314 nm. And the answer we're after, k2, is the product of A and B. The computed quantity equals 0.010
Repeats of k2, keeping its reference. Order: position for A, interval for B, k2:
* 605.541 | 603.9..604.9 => 0.074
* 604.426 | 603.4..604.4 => 0.008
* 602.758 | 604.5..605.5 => 0.023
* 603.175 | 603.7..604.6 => 0.002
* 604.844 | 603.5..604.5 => 0.003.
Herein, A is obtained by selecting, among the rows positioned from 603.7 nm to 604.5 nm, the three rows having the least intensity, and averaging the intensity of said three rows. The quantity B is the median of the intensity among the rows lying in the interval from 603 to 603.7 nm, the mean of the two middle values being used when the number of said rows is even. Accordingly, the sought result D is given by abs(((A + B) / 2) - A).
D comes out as 0.02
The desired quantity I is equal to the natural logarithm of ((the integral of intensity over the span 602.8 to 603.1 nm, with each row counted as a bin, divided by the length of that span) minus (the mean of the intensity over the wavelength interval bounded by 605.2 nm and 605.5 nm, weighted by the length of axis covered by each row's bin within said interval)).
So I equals -1.5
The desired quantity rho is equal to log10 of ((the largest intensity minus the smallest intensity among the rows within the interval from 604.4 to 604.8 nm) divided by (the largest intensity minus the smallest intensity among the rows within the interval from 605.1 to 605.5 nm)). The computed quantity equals -0.4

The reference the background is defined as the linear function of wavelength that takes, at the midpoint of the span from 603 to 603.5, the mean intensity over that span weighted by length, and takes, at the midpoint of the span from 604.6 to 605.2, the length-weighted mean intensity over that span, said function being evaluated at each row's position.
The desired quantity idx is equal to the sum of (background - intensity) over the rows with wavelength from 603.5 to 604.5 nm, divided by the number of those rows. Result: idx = 0.07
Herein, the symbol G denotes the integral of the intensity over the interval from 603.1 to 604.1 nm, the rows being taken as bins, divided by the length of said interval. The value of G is 17.0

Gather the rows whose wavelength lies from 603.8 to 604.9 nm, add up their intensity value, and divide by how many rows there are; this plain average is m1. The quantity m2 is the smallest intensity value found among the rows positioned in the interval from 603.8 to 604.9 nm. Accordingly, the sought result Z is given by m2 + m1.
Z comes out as 34.4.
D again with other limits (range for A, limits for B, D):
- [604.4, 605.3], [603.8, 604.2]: 0.21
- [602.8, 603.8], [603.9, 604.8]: 0.36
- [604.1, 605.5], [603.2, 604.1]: 0.10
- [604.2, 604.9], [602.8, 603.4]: 0.28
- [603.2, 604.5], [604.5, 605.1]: 0.47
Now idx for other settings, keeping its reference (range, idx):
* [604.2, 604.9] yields -0.27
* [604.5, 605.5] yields 0.14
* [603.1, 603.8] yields 0.06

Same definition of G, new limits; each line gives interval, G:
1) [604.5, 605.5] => 17.5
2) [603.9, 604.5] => 17.3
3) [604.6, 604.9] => 17.8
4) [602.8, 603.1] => 17.3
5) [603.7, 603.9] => 17.1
